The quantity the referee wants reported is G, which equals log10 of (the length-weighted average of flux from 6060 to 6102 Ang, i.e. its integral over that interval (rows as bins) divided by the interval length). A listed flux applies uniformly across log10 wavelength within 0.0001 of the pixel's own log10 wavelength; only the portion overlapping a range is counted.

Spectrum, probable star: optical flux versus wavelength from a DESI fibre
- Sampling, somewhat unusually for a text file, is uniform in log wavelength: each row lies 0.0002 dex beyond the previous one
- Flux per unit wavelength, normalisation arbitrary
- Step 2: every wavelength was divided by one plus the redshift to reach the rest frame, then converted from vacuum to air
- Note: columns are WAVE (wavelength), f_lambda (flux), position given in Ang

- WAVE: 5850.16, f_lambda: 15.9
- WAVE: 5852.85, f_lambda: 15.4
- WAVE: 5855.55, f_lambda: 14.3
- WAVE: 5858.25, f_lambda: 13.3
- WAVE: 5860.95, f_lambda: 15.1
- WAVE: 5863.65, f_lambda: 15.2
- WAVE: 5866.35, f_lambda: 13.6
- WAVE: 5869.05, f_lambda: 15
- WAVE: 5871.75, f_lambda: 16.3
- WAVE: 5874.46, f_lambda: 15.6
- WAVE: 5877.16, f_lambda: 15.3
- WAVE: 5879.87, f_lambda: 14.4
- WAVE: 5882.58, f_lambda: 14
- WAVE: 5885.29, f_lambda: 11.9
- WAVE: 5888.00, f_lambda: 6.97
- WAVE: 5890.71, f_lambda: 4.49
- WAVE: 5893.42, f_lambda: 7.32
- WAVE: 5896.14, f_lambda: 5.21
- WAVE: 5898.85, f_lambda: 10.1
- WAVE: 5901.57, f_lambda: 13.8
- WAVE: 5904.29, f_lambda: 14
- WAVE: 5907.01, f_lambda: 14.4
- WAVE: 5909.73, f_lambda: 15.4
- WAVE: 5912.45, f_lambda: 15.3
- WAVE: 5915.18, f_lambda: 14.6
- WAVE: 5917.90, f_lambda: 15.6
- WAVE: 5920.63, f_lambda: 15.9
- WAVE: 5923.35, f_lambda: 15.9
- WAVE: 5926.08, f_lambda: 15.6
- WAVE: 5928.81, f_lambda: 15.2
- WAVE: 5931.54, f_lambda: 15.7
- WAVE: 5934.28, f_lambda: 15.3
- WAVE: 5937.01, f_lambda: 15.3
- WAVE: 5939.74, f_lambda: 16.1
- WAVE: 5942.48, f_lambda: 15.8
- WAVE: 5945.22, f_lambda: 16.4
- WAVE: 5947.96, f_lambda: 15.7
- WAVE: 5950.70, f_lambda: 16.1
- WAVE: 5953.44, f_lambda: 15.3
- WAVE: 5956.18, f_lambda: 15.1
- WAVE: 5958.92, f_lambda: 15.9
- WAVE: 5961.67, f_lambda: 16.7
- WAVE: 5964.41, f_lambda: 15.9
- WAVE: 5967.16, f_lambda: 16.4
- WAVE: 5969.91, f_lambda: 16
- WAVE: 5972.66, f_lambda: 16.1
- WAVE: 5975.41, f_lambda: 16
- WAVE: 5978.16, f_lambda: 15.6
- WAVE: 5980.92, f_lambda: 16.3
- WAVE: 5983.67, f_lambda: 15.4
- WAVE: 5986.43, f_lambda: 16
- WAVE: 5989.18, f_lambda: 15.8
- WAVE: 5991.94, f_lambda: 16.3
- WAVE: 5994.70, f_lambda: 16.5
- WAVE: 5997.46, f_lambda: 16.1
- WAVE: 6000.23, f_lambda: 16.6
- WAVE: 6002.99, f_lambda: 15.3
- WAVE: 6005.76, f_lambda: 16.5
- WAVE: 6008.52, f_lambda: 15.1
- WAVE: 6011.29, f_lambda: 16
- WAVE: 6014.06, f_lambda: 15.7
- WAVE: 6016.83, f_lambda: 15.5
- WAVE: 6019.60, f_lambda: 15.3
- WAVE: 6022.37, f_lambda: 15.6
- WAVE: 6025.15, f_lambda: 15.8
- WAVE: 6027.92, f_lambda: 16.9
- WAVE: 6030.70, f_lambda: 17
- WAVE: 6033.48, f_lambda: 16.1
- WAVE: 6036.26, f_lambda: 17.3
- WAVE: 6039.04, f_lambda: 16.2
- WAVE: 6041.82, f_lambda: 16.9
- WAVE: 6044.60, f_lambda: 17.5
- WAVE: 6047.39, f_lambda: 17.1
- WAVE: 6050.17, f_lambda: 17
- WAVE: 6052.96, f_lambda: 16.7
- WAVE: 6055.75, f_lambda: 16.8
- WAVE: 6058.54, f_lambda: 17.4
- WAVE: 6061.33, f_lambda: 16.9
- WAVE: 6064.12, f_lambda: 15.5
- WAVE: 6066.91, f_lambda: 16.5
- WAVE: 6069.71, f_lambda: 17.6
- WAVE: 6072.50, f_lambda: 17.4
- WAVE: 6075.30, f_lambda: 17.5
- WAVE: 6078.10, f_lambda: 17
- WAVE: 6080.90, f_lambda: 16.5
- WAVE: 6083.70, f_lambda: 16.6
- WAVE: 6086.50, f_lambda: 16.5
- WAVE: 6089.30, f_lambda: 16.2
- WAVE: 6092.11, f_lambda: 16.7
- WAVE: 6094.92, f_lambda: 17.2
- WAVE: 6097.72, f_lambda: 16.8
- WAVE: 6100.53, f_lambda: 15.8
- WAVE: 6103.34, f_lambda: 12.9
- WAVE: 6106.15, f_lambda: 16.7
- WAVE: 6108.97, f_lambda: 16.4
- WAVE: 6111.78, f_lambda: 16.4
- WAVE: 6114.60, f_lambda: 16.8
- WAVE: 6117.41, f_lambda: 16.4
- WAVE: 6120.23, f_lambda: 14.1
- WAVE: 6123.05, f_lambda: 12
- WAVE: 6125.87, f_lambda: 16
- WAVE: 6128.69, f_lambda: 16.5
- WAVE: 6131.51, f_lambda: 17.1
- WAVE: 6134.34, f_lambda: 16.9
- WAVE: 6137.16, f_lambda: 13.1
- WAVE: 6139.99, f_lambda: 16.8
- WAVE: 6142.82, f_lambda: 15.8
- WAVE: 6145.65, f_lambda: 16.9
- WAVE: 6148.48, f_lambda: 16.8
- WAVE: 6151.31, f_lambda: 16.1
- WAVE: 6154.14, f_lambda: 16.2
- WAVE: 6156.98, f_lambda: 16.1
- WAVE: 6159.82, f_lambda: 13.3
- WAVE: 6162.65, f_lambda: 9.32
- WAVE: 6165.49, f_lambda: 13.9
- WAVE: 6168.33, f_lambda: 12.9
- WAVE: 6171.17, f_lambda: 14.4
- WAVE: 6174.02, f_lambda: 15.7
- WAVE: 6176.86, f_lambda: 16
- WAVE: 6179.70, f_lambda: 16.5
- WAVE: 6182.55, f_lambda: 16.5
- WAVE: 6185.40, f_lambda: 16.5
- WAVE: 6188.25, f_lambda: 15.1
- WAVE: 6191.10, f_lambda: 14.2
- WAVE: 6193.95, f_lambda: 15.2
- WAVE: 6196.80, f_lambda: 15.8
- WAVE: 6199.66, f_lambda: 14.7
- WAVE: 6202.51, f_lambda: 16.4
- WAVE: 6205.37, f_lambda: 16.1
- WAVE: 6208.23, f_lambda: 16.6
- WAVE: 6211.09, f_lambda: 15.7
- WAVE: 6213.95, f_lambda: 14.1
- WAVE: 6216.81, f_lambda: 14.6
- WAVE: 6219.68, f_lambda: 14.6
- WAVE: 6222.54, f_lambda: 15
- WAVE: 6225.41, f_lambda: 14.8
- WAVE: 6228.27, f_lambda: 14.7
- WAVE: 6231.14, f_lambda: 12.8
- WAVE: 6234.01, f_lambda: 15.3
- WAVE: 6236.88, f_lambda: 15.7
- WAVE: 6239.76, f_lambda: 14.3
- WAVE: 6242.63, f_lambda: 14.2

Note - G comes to 1.22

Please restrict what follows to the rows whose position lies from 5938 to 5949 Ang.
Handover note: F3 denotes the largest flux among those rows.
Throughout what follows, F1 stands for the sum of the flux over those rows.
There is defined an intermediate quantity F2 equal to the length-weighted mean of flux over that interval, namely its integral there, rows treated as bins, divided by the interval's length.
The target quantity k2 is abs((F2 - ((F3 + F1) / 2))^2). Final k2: 587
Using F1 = 64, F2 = 16.0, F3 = 16.4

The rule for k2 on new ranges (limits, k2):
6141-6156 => 1088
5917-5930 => 986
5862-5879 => 1482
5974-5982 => 261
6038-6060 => 3551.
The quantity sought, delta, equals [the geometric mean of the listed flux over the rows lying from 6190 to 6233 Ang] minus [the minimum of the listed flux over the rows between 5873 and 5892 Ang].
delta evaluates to 10.5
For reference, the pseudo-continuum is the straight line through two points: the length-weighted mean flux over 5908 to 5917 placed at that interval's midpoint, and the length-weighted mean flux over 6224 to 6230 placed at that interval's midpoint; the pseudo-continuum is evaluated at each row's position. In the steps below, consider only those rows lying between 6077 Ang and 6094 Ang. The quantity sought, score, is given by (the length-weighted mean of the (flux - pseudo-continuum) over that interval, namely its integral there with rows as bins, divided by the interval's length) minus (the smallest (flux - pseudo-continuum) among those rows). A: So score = 0.39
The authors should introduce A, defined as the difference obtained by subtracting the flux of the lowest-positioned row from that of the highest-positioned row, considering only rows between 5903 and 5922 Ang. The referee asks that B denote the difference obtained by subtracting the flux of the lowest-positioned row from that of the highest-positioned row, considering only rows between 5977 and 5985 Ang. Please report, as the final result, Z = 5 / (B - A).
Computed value -2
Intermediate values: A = 1.9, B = -0.20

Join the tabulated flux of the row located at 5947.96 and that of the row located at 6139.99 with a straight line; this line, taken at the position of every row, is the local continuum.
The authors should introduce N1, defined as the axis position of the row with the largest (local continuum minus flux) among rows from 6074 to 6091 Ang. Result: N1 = 6089.30 Ang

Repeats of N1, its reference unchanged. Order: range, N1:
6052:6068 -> 6064.12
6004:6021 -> 6008.52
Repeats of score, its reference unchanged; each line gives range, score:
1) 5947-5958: 0.45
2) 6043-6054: 0.38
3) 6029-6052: 0.79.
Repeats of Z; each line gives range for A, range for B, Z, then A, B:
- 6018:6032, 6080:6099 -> -4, 1.7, 0.30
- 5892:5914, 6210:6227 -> -1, 8.0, -0.90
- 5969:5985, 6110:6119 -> 8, -0.6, 0.00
